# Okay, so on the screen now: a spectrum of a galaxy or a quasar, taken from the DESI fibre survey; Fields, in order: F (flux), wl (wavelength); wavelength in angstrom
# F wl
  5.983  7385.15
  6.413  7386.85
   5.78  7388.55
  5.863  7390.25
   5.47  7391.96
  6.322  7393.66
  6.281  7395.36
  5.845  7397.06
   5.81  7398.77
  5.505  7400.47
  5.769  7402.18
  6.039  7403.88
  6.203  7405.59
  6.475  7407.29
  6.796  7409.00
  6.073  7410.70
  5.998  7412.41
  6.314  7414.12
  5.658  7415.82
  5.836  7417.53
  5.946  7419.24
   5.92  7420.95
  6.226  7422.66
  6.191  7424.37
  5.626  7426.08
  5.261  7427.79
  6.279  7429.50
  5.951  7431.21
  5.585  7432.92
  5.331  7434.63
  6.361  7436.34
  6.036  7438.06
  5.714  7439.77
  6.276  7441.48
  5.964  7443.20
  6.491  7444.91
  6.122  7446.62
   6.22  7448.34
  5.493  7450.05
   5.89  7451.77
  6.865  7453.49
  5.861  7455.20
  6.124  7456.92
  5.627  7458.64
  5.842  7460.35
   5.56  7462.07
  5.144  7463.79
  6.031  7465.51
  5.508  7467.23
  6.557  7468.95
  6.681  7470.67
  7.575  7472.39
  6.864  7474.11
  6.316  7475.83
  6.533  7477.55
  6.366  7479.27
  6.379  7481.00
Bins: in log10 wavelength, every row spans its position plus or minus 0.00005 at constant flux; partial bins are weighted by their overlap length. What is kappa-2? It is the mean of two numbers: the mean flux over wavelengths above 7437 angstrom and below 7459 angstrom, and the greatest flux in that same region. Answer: 6.46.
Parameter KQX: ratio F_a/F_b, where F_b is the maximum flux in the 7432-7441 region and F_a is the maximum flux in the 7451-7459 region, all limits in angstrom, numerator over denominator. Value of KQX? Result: 1.08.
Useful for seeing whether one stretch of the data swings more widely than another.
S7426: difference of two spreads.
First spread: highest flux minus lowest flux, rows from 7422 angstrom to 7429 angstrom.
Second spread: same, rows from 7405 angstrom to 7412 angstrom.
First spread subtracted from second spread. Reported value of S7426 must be -0.2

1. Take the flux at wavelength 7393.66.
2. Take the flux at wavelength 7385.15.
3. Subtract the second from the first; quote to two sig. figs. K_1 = 0.34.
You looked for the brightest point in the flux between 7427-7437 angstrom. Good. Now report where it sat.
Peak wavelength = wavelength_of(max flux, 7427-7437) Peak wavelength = 7436.34 angstrom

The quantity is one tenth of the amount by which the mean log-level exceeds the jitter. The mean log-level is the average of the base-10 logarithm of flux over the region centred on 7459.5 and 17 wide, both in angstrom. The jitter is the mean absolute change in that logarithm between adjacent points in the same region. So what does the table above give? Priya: 0.0724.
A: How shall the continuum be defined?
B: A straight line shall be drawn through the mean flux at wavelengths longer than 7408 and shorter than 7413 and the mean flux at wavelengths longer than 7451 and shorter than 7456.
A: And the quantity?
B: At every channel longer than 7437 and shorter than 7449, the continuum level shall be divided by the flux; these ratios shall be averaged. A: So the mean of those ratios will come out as 1.02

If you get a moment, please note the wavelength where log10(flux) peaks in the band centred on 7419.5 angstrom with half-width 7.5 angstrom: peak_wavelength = 7414.12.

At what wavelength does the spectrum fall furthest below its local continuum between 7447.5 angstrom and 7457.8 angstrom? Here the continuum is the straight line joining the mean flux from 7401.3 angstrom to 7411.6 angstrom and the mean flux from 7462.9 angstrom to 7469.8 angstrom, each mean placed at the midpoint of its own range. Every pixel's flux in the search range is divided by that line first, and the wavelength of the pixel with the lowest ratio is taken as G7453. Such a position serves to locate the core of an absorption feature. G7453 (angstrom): 7450.05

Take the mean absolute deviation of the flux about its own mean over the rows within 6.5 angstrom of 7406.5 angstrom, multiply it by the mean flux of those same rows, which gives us 1.8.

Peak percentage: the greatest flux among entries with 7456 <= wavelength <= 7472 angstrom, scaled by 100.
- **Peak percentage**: 668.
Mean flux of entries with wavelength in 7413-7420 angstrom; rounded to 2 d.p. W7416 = 5.94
